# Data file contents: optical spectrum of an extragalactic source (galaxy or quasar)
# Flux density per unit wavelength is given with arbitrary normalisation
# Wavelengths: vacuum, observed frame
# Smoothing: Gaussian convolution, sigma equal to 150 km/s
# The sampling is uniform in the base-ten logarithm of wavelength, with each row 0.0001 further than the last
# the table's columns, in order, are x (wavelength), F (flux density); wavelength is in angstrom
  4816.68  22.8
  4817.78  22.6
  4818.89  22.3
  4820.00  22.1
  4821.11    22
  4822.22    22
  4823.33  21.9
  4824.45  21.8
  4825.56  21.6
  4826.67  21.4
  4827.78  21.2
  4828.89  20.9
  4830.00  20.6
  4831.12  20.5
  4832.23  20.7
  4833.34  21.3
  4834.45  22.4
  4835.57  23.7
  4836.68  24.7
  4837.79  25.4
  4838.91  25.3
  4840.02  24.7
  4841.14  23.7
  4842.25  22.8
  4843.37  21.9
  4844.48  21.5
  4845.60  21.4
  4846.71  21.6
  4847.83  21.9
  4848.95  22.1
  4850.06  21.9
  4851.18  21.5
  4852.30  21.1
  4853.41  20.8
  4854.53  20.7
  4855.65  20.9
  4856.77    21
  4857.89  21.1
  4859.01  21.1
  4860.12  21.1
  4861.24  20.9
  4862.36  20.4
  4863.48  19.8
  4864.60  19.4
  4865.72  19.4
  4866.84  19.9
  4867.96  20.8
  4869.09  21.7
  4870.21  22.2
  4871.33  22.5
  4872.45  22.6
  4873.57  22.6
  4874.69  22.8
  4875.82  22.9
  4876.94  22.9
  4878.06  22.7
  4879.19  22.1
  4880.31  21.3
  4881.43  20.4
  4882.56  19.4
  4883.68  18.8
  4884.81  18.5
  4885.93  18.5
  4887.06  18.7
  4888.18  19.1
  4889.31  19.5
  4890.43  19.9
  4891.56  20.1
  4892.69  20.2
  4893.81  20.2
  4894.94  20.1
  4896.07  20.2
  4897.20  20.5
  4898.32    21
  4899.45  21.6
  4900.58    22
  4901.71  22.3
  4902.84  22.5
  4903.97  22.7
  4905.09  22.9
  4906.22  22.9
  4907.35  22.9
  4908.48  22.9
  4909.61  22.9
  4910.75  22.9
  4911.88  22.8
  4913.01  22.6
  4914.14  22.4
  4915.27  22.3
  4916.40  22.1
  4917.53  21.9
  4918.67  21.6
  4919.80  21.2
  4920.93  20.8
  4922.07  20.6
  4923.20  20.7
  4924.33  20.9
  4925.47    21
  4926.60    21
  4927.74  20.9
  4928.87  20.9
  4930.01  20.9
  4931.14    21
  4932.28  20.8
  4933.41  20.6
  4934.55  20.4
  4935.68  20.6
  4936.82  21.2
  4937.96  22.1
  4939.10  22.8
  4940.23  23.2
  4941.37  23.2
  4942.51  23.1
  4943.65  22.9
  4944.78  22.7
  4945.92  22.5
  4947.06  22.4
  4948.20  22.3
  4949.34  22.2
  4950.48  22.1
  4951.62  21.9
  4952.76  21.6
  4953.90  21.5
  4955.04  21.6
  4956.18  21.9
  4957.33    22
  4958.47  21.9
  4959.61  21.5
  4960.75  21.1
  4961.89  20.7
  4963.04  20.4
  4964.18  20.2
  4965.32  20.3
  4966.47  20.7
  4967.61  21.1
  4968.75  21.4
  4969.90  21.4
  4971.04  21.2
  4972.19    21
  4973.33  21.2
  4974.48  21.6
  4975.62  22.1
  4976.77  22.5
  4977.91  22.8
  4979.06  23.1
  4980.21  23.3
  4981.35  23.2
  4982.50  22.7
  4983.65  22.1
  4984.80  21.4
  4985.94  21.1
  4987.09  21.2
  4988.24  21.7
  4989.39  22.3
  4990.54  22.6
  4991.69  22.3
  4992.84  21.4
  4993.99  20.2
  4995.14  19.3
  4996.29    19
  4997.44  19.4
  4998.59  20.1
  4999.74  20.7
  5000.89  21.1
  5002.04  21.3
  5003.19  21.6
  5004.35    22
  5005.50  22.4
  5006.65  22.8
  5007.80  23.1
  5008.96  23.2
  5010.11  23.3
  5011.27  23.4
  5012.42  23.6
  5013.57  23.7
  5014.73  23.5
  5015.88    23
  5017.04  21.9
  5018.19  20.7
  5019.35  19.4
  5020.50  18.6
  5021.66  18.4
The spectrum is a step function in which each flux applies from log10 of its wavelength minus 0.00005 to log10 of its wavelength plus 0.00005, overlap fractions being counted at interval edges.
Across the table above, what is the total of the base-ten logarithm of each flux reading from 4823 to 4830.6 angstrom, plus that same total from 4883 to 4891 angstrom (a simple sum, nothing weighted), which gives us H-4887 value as 18.3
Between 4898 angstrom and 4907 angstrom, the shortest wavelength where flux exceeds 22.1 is 4901.71 angstrom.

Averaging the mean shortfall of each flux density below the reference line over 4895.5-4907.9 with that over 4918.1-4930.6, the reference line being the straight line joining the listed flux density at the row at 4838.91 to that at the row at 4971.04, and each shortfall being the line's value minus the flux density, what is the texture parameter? 1.5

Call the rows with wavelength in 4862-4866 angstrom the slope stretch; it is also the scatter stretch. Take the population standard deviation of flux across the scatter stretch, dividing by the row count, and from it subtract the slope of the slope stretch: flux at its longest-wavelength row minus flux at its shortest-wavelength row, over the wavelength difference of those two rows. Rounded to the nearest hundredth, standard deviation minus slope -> 0.71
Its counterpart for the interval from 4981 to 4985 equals 1.19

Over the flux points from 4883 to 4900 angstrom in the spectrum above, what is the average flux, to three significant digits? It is 19.8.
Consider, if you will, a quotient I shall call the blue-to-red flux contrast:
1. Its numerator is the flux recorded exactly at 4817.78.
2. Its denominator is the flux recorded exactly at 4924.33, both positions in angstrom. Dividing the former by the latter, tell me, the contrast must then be 1.08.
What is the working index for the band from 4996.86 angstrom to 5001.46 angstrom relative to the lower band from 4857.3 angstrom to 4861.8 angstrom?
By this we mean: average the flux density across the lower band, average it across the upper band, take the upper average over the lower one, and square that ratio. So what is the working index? 0.93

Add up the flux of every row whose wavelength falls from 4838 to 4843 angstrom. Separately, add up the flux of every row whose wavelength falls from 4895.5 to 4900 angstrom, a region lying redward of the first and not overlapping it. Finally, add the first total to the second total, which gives 180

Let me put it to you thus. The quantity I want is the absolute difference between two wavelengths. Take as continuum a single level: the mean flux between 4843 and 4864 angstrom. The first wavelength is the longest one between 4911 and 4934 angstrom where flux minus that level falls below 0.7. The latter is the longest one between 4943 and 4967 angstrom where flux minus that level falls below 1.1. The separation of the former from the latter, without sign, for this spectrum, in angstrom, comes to 33.1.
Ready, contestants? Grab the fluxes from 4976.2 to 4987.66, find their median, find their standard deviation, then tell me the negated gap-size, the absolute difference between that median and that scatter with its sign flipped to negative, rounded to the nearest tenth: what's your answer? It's -21.8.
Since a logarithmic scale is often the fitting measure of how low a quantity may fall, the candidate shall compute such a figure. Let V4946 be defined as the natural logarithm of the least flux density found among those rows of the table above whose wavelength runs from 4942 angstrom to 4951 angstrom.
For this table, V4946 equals 3.10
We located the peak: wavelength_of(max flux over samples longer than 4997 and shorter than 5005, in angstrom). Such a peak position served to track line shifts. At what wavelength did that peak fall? 5004.35 angstrom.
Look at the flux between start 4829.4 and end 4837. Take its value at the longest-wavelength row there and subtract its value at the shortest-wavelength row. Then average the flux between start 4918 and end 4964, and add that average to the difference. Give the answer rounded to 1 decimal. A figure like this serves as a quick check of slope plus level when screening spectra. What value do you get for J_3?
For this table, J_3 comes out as 25.7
